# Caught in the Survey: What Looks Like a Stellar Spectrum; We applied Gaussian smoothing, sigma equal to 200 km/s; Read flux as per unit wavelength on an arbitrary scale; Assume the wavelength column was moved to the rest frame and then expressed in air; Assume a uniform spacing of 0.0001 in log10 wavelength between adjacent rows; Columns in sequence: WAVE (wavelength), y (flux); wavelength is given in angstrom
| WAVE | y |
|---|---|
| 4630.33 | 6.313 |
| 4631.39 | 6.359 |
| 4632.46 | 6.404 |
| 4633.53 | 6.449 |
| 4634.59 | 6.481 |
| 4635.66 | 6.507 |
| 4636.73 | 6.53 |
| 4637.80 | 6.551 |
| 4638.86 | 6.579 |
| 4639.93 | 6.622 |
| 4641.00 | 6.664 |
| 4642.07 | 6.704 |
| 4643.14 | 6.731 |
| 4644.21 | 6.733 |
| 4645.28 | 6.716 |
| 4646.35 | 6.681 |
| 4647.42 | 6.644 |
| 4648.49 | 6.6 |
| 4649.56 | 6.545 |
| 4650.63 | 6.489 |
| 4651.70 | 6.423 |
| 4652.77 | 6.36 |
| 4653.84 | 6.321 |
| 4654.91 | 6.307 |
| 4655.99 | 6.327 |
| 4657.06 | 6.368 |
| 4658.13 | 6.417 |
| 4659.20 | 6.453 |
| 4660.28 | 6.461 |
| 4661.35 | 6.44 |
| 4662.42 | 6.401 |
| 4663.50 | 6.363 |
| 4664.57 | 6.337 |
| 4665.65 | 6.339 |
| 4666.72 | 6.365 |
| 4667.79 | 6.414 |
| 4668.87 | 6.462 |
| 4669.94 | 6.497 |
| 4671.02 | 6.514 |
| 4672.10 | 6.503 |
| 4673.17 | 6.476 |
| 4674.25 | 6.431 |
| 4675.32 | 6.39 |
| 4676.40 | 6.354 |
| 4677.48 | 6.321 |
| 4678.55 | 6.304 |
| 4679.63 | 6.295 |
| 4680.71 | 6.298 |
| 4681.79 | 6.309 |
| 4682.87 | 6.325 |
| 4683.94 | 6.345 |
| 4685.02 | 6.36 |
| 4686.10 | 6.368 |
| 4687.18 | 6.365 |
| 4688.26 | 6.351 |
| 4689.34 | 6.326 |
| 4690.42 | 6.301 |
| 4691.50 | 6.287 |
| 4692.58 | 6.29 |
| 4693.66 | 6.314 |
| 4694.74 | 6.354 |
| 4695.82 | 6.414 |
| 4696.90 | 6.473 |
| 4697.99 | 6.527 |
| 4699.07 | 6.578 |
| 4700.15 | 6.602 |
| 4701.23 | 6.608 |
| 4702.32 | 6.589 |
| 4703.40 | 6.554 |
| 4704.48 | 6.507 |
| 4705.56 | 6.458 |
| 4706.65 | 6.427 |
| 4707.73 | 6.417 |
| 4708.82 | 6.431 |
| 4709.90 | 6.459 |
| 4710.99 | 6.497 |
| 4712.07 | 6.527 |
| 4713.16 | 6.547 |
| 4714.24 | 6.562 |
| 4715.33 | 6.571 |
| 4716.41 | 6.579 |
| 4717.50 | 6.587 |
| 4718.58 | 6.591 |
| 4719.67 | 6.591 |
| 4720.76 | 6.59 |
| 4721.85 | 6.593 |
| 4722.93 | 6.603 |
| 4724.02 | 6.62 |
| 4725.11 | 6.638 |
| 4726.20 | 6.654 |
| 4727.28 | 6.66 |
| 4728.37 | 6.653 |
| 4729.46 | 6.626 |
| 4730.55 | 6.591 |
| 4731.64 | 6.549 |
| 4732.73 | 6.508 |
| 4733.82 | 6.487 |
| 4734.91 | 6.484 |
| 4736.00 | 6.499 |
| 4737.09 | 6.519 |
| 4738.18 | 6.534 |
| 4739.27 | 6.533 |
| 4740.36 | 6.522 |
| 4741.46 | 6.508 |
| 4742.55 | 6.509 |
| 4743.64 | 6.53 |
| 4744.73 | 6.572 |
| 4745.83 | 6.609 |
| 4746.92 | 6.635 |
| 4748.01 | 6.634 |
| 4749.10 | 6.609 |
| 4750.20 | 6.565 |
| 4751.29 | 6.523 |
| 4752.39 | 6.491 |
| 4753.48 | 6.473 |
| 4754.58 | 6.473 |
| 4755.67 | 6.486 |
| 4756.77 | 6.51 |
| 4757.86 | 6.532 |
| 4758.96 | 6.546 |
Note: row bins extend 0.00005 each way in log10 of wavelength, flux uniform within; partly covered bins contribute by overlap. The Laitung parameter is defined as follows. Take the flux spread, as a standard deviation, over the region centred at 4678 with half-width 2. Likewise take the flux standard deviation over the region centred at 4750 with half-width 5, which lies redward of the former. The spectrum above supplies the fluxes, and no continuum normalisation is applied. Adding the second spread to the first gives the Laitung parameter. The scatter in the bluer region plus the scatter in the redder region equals 0.09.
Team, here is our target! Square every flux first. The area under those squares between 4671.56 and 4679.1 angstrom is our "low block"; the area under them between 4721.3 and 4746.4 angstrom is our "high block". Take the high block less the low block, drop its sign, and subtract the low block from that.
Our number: 464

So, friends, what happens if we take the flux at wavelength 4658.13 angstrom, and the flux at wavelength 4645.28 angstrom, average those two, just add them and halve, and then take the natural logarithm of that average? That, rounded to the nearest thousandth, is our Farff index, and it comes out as 1.882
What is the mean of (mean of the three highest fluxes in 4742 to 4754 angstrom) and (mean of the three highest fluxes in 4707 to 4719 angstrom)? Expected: 6.606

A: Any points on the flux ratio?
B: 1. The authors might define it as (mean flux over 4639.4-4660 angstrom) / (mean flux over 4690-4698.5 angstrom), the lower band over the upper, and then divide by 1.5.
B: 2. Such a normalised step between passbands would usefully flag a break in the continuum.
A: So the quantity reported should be 0.684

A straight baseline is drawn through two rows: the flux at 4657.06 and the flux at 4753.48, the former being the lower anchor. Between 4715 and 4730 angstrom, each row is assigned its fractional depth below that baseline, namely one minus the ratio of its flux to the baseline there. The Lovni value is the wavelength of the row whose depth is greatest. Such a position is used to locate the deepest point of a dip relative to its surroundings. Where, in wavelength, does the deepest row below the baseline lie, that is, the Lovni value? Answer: 4715.33 angstrom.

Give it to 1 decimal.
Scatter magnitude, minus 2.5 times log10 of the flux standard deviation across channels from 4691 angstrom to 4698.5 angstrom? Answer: 2.6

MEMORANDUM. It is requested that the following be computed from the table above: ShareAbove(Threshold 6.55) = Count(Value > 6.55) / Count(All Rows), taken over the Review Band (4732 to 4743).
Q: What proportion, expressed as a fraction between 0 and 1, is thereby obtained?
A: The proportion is 0.0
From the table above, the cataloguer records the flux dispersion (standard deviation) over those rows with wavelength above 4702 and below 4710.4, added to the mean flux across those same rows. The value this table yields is 6.54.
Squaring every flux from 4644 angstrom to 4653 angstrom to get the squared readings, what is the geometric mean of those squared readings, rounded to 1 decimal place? 43.2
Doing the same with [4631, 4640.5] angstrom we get 42.2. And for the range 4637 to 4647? 44.4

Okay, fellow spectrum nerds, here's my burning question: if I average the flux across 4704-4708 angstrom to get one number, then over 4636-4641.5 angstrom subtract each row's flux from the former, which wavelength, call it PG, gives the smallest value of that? 4641.00 angstrom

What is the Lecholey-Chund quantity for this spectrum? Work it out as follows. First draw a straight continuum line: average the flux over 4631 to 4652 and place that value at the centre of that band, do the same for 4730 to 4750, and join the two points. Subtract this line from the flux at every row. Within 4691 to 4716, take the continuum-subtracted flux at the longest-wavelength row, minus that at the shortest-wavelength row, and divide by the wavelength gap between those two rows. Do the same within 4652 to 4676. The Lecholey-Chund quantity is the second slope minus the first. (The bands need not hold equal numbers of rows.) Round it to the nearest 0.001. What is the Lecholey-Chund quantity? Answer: -0.011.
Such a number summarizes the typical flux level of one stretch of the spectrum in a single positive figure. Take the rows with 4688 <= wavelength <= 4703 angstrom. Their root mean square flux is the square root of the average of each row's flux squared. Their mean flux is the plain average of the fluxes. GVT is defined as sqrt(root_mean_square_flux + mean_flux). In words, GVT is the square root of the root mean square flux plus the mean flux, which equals 3.586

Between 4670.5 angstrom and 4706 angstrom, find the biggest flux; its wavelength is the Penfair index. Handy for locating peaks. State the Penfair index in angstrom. 4701.23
